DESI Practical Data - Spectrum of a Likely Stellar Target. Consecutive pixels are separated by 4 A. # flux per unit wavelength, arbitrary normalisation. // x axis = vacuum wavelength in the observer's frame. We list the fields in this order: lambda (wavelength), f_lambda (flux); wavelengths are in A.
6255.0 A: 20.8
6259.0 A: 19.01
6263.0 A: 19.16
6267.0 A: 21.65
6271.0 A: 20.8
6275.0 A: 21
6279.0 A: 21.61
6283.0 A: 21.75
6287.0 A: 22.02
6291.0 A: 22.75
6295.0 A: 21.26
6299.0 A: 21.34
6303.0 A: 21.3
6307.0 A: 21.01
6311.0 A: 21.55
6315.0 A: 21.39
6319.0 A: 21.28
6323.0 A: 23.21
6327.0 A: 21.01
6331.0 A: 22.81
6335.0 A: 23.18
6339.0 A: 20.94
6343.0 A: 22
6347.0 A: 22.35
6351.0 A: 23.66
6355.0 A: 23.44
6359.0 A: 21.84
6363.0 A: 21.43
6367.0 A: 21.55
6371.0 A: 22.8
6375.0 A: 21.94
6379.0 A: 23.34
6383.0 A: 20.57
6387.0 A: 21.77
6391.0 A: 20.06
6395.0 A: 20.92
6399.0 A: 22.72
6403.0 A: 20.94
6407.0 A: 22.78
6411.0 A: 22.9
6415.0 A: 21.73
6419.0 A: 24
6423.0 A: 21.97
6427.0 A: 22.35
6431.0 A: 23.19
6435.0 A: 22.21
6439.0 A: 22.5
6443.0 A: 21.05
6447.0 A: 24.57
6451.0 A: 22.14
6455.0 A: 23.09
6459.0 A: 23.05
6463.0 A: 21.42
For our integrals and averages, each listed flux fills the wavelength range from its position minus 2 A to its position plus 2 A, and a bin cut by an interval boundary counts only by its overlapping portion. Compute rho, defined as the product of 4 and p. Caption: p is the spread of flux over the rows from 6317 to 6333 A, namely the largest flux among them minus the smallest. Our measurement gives 8.8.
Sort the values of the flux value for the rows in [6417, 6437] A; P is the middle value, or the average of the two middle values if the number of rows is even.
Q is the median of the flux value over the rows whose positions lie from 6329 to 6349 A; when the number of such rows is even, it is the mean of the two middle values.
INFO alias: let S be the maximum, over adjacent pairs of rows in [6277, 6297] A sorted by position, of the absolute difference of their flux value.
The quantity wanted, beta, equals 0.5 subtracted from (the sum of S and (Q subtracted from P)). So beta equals 1.0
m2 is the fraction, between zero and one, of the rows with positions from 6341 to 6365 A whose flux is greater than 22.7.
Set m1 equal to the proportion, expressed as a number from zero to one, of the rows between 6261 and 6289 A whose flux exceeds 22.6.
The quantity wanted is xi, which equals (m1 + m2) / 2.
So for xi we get 0.17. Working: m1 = 0.00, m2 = 0.33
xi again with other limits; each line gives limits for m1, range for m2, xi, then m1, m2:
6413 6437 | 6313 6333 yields 0.37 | 0.33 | 0.40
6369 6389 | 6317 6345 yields 0.41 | 0.40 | 0.43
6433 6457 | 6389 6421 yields 0.42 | 0.33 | 0.50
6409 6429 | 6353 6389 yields 0.37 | 0.40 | 0.33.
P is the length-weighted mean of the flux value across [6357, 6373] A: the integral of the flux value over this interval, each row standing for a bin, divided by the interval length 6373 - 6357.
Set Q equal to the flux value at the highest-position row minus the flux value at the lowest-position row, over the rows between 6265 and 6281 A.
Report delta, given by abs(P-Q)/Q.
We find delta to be -549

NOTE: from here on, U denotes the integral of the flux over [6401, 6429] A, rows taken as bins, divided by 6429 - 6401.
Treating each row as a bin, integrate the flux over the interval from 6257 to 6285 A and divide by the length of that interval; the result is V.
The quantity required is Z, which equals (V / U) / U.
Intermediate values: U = 22.4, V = 20.7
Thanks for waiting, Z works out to 0.041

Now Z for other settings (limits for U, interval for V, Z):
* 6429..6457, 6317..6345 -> 0.043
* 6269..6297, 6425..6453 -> 0.048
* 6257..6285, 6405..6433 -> 0.053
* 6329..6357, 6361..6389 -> 0.043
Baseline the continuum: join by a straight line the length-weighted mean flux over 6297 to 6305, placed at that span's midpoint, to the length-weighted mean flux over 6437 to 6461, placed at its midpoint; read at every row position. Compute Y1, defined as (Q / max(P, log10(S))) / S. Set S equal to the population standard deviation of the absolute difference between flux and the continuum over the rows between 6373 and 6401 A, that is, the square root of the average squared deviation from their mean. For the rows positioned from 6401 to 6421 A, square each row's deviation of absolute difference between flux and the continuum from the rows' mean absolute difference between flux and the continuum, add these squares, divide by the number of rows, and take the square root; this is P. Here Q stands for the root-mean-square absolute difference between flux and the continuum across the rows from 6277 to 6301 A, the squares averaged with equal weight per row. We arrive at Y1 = 2.5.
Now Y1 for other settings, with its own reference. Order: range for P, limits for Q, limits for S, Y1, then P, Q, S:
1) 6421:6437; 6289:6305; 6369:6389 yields 8.4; 0.17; 0.8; 0.54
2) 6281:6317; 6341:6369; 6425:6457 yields 3.3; 0.48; 1.0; 0.62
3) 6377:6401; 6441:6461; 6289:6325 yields 3.0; 0.61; 1.1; 0.63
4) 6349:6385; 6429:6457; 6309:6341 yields 2.6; 0.65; 1.0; 0.60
